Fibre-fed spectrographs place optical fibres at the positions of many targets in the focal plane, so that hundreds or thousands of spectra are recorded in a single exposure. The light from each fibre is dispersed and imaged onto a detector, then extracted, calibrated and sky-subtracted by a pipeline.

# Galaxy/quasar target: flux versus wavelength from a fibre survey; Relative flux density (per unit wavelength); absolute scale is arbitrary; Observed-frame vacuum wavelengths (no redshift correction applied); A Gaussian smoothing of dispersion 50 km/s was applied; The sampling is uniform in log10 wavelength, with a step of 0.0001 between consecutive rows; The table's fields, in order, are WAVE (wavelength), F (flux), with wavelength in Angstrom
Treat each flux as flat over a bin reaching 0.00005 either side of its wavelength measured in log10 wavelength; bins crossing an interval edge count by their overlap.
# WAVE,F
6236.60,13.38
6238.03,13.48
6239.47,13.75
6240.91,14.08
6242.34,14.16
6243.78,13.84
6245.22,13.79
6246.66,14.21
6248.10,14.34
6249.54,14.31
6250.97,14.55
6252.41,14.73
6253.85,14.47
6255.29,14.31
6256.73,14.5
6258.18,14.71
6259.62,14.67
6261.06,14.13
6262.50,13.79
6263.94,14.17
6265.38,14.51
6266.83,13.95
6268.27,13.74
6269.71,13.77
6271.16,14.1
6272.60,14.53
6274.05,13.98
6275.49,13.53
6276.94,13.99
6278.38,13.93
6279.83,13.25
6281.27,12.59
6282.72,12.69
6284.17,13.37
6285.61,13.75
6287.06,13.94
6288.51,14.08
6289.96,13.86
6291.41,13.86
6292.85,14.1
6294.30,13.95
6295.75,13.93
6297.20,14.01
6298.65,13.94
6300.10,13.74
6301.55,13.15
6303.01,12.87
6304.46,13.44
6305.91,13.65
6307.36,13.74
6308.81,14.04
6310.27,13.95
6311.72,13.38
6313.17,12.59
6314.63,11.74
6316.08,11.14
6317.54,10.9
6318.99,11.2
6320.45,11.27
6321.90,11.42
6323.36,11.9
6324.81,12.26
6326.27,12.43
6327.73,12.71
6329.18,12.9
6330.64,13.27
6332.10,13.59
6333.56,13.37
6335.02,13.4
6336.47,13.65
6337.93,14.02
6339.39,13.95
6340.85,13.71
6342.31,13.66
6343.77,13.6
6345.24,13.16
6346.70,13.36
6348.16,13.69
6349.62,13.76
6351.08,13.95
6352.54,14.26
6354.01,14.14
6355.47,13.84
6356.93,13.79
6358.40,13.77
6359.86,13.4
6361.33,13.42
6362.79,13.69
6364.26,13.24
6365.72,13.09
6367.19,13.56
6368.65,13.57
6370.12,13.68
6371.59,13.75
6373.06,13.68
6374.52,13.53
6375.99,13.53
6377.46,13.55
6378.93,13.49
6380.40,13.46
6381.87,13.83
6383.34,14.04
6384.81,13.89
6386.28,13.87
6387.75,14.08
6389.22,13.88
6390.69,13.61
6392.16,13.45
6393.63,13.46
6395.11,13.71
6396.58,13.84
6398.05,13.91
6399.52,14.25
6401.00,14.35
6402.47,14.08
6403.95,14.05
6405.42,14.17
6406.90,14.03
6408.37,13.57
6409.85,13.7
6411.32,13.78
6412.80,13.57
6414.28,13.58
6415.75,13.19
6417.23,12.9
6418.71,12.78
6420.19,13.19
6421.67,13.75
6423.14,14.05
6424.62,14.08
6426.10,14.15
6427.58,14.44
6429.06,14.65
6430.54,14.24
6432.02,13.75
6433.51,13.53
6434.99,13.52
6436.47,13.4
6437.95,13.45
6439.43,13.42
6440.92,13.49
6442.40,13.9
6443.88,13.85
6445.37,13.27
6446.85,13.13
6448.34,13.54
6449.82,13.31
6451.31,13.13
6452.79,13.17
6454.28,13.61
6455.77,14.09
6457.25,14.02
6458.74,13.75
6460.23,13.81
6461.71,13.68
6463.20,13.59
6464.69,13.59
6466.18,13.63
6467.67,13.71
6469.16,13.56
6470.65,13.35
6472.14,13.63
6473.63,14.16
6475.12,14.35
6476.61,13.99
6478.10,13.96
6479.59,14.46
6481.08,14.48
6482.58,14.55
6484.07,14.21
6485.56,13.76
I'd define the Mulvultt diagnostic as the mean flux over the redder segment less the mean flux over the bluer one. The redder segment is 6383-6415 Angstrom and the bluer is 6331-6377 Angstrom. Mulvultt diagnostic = 0.22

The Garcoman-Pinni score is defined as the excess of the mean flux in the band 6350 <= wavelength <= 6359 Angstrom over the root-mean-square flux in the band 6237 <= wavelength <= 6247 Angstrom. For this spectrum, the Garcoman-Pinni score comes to 0.05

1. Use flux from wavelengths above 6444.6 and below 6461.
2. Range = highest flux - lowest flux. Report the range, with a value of 1.0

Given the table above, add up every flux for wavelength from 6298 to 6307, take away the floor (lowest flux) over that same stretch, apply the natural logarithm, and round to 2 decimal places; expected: 4.22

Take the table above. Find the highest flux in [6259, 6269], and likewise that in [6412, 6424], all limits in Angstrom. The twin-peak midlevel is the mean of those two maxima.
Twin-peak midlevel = 14.4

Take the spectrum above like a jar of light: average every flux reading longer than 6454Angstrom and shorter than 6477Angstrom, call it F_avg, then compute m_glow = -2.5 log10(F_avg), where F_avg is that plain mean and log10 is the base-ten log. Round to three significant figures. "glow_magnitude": -2.85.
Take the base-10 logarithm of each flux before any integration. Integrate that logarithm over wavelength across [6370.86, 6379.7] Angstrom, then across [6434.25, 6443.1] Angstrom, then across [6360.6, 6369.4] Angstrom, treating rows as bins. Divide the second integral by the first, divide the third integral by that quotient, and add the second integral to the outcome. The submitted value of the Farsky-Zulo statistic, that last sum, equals 19.9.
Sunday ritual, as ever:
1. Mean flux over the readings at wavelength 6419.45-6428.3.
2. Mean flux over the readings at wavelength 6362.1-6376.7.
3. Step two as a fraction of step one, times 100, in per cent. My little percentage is 97.0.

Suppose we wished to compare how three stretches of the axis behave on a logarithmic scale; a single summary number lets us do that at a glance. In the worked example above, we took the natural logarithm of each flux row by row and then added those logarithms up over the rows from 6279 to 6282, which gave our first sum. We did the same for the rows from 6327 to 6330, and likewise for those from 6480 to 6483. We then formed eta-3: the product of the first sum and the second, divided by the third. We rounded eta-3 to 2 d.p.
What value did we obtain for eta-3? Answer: 4.88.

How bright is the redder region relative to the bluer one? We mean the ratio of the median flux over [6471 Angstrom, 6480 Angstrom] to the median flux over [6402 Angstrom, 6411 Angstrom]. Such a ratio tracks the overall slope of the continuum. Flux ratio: 1.00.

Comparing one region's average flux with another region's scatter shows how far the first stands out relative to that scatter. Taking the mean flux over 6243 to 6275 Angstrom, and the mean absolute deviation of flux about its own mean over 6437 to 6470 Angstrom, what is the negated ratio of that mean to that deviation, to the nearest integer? -68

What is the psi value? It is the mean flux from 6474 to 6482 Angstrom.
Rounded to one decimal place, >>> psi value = 14.2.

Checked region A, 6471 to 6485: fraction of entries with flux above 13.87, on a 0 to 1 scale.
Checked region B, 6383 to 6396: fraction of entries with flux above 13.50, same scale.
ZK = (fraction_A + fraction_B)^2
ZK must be 2.8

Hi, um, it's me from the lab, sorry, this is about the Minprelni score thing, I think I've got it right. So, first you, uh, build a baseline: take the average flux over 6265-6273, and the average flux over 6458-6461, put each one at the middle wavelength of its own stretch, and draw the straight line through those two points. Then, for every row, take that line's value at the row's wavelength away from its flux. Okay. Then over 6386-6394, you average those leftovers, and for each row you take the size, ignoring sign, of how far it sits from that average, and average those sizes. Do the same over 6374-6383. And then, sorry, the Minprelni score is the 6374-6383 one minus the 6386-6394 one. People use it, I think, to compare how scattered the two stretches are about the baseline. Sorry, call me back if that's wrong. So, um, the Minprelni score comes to -0.1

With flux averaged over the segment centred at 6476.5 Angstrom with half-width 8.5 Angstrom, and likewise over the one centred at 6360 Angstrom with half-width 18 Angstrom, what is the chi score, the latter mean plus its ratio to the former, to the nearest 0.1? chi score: 14.6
